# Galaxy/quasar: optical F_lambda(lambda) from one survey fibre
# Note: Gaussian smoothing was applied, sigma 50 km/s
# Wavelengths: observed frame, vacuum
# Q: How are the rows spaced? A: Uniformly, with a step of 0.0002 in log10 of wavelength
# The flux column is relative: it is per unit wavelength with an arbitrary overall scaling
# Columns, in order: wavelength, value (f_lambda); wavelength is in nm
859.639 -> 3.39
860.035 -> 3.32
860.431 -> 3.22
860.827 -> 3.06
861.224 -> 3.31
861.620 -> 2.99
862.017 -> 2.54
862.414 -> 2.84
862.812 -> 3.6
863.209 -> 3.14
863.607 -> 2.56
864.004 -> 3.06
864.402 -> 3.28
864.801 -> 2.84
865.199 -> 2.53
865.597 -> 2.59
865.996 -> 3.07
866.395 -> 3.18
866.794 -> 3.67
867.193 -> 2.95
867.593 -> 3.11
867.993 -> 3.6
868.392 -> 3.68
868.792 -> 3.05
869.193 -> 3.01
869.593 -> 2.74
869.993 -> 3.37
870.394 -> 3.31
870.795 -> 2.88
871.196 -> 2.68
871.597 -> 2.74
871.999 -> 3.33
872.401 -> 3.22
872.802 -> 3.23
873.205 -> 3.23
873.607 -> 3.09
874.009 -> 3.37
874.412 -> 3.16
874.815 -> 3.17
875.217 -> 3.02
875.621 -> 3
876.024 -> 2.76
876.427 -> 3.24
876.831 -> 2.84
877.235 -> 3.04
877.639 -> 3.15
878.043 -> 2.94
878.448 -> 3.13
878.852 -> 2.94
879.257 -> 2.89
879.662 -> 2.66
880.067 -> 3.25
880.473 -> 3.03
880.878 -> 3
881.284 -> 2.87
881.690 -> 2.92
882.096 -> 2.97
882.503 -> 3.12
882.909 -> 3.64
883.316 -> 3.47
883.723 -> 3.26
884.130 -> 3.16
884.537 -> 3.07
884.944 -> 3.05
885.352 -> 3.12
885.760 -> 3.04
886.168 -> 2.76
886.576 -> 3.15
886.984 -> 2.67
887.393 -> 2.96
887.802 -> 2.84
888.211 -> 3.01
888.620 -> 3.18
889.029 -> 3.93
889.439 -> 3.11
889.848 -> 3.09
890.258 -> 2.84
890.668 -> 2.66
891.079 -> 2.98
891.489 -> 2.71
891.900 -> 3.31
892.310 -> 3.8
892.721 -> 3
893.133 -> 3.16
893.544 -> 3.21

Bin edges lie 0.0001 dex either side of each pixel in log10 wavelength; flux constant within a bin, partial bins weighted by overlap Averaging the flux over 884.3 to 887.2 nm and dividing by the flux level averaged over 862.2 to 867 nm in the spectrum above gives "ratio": 0.98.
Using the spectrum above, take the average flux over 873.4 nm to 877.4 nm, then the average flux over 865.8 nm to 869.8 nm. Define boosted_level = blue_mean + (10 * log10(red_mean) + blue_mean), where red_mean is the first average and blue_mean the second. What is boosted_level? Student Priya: 11.3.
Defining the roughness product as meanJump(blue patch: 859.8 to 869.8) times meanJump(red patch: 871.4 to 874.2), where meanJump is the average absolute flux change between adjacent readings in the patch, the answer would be 0.066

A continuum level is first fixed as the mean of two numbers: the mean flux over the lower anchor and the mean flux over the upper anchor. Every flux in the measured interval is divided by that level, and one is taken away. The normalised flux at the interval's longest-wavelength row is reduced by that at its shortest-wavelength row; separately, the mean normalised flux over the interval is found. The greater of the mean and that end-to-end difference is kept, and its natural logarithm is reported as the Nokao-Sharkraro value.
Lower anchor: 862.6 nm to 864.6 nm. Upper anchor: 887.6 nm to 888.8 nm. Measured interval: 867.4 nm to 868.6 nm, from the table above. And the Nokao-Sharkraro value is -2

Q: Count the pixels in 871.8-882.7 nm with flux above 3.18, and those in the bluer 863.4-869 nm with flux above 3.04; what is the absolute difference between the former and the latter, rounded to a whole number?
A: 2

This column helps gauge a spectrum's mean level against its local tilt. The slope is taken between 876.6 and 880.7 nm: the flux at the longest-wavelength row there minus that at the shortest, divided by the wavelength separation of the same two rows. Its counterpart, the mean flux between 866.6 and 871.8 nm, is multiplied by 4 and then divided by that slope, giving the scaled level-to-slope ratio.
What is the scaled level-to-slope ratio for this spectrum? 241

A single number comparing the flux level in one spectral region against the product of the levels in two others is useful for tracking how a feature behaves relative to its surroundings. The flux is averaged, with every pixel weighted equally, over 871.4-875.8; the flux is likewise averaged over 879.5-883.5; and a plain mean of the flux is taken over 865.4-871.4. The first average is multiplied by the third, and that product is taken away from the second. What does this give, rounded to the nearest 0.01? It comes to -6.73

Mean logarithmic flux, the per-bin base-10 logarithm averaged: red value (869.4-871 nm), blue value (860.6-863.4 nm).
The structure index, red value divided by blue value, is 1.003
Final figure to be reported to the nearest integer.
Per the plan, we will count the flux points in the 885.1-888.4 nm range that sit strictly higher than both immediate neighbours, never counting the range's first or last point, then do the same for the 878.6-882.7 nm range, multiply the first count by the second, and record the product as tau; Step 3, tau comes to 2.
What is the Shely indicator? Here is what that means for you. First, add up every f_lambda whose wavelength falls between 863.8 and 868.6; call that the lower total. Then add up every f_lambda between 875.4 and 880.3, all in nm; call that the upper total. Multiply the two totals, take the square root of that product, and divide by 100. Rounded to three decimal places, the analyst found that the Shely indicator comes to 0.367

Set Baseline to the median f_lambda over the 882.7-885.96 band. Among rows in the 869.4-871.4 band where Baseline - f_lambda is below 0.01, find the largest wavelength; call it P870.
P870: 870.394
